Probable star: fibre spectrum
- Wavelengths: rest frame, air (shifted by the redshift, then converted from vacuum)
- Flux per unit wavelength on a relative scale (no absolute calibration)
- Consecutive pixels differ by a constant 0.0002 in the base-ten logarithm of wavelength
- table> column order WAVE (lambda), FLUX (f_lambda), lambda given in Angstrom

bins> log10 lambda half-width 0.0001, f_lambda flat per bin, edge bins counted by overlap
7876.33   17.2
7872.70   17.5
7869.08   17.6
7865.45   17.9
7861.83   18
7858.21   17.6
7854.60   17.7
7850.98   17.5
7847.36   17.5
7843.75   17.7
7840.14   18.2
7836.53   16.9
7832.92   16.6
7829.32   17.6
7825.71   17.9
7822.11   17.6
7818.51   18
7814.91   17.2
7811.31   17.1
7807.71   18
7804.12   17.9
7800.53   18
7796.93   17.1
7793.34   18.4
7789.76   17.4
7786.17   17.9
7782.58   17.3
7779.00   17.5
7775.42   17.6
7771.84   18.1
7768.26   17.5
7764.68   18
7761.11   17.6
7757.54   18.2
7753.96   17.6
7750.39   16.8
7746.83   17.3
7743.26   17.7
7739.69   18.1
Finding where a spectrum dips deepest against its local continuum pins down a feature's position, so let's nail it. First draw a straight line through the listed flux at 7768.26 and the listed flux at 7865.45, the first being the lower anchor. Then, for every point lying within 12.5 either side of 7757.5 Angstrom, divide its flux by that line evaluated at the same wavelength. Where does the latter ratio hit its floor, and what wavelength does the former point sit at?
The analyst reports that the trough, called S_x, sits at 7750.39 Angstrom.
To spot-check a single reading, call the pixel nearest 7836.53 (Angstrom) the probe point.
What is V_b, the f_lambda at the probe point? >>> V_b 16.9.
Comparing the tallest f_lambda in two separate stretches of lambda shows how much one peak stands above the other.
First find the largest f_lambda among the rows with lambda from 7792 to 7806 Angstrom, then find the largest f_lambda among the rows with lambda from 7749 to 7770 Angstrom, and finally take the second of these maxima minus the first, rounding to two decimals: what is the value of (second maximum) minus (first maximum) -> -0.20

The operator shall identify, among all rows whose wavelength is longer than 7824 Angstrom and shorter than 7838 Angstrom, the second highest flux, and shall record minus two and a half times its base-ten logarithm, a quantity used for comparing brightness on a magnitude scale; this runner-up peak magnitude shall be -3.11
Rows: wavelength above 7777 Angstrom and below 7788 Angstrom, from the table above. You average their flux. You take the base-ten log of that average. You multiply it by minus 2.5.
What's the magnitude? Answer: -3.11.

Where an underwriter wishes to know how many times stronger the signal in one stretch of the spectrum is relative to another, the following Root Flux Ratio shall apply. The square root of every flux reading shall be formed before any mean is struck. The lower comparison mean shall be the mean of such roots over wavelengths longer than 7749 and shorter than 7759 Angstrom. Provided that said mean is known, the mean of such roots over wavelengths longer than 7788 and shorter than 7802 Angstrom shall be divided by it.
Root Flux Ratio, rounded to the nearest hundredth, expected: 1.01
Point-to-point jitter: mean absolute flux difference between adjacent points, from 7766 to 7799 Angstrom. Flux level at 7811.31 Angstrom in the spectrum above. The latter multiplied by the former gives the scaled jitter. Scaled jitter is 10.3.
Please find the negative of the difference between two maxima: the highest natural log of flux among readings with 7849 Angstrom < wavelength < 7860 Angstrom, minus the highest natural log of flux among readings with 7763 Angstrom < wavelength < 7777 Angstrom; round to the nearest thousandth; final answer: 0.022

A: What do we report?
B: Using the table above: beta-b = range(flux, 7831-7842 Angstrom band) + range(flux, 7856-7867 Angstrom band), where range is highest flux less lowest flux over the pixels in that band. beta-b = 2.00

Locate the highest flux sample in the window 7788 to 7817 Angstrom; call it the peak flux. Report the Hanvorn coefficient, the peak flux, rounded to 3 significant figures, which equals 18.4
